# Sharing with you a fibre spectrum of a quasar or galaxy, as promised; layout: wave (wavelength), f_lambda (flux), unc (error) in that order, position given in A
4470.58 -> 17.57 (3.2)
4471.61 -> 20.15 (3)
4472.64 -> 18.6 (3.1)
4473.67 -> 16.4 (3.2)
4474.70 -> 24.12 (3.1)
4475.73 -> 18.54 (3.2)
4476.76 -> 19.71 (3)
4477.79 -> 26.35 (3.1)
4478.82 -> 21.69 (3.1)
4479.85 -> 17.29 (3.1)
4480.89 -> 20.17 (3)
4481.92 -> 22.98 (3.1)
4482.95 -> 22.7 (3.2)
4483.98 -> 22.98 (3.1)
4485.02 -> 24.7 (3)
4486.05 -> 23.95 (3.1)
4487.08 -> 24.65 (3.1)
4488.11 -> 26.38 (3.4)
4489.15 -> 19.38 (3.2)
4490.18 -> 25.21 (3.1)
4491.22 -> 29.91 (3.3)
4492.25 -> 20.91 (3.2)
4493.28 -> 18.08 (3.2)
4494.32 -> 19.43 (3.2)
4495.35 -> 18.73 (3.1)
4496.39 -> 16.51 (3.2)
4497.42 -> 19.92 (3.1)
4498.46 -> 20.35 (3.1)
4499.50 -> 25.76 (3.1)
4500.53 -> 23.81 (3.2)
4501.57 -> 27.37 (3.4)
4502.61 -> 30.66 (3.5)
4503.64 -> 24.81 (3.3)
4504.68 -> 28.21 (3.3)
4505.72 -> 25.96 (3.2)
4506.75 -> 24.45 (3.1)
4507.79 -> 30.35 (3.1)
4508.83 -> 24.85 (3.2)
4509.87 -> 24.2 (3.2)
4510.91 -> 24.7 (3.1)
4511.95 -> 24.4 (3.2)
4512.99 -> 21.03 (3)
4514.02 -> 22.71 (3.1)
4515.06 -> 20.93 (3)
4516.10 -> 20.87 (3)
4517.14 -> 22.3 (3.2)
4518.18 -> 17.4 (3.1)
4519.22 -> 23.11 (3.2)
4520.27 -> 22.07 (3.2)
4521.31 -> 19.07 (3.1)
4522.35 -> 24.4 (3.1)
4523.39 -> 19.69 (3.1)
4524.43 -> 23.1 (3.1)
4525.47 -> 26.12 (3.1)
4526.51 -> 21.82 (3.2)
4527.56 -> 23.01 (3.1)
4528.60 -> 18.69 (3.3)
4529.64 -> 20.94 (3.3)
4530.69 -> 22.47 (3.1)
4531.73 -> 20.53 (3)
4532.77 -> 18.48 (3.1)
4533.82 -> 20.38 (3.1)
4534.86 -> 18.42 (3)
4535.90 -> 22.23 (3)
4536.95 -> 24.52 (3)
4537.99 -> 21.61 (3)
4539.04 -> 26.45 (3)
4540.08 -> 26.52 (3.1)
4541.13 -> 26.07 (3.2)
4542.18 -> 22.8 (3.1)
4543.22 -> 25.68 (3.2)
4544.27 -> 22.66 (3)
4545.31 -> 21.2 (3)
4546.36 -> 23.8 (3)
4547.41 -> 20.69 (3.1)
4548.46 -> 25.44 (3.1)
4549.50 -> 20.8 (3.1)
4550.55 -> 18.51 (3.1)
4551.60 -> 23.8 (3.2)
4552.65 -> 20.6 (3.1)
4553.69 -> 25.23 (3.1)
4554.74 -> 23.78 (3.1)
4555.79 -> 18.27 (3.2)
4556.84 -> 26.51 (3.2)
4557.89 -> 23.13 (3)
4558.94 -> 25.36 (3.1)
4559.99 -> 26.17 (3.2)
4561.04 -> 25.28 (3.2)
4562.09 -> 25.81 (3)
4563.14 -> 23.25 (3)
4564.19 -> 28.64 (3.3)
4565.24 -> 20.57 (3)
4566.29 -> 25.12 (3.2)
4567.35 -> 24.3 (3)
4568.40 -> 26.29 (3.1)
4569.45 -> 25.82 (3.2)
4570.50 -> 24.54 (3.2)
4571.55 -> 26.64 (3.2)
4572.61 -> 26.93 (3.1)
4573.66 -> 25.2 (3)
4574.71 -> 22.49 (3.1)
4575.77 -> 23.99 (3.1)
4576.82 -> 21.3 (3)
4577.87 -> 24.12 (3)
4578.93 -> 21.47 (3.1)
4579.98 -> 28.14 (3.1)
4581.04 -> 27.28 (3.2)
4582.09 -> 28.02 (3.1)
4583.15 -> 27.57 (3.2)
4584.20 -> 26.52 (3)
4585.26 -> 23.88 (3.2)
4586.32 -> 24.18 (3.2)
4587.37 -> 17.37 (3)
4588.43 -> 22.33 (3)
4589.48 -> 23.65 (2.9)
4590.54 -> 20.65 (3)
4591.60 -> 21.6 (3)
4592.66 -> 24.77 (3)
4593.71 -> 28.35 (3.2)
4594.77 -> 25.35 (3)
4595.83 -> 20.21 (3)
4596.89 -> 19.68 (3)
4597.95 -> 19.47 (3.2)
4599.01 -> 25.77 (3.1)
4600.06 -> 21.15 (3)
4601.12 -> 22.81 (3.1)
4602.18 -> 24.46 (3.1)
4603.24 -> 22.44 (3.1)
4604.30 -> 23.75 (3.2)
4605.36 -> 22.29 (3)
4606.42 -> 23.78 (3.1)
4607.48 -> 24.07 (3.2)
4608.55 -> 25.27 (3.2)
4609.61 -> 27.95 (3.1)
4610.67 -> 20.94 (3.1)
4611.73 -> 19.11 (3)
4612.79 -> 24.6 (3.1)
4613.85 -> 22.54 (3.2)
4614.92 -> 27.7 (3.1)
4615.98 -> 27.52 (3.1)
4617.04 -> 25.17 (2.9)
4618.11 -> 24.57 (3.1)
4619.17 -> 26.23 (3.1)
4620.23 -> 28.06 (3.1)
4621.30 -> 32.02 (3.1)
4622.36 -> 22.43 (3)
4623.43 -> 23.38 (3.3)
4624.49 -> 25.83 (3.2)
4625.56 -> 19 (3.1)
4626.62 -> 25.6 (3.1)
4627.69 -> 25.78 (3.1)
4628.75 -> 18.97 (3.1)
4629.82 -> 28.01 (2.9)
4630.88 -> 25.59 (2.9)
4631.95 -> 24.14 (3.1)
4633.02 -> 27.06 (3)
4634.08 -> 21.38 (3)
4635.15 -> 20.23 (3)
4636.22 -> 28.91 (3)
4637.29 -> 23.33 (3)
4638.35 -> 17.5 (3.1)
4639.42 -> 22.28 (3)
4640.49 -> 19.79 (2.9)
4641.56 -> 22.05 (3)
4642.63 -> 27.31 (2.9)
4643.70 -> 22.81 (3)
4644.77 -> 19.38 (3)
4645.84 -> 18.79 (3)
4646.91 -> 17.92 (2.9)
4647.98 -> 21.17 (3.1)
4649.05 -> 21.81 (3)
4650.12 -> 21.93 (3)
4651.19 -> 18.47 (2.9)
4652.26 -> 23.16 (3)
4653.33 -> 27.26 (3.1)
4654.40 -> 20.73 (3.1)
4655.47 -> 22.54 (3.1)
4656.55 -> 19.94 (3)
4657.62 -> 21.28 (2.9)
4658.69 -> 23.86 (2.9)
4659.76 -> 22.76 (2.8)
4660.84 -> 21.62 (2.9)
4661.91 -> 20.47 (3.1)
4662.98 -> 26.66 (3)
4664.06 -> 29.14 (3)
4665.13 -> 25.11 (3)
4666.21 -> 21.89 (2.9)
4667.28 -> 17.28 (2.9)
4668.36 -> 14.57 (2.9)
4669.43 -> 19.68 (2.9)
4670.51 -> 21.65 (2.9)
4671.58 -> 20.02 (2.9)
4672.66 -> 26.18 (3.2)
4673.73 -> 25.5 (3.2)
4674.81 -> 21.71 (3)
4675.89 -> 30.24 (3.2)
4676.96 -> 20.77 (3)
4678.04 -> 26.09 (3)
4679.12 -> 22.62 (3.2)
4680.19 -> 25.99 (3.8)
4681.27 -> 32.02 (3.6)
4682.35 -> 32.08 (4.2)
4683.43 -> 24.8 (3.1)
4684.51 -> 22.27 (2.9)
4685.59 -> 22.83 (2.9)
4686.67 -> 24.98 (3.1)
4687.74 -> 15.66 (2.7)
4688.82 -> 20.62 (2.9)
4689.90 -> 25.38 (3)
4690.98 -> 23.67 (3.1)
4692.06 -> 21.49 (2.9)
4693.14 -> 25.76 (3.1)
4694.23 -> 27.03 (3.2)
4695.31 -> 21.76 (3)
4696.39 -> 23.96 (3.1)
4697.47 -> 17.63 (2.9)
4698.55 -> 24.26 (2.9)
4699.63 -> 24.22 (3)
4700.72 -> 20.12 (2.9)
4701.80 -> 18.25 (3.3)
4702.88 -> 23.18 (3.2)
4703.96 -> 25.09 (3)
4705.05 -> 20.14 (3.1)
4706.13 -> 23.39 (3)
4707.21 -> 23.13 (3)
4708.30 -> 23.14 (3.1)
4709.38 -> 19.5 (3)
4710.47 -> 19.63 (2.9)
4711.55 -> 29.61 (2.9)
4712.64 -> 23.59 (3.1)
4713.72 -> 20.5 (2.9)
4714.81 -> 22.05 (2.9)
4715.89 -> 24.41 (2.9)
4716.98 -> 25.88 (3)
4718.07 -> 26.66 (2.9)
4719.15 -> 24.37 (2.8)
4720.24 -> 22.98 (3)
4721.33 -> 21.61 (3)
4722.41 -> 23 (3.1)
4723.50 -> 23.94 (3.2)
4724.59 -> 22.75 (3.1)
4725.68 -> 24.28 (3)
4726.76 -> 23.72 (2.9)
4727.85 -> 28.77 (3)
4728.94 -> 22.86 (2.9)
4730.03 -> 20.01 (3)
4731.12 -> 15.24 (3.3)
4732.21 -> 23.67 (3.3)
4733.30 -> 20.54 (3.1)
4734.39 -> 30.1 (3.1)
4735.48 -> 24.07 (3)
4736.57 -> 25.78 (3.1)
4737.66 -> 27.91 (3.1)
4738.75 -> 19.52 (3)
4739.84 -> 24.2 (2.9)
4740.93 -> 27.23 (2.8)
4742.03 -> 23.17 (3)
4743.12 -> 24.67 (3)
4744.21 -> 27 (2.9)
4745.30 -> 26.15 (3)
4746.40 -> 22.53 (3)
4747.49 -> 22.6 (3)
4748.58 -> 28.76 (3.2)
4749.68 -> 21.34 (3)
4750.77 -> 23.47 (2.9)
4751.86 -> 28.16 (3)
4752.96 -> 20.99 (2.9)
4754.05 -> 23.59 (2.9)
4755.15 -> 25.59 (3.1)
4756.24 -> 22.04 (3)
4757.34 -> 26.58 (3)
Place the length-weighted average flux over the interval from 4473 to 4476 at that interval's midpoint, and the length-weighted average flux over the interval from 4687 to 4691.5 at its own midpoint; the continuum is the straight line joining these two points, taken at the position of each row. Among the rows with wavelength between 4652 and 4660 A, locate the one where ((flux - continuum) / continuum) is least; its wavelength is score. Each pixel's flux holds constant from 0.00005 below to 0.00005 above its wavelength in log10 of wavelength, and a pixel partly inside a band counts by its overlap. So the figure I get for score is 4656.55 A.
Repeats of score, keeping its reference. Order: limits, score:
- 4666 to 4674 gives 4668.36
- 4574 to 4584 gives 4576.82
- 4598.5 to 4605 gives 4600.06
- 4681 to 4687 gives 4684.51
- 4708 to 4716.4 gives 4709.38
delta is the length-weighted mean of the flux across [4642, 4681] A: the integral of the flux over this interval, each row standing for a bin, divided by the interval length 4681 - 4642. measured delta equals 22.5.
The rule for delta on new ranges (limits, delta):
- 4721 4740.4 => 23.5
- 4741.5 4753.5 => 24.4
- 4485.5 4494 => 23.5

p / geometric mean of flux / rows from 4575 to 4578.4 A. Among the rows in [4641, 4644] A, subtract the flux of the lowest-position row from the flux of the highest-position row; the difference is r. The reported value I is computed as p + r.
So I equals 24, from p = 23.1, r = 1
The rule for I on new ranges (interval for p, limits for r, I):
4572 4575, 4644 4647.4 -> 23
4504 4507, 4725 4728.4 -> 31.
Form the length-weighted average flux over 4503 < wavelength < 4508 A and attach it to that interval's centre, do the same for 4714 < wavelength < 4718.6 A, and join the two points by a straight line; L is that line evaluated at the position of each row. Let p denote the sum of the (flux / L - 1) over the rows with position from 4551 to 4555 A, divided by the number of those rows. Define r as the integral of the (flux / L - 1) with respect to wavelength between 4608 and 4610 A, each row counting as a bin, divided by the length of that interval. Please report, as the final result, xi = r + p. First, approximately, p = -0.11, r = 0.04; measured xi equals -0.07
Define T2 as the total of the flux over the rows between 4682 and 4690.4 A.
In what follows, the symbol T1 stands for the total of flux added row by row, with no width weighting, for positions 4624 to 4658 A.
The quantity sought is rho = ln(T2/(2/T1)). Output 11.1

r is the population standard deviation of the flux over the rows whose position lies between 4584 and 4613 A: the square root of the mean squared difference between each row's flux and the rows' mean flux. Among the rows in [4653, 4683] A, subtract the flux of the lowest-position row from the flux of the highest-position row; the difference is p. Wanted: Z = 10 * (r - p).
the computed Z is -22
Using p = 4.8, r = 2.61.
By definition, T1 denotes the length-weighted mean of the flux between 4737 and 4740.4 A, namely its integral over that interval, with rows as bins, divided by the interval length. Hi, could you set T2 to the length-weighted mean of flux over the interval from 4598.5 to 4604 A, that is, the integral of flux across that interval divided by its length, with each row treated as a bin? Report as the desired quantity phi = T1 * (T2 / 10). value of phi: 56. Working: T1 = 24.0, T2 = 23.4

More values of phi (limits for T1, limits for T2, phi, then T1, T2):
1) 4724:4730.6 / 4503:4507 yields 62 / 23.7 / 26.2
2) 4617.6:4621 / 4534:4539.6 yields 60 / 26.7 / 22.6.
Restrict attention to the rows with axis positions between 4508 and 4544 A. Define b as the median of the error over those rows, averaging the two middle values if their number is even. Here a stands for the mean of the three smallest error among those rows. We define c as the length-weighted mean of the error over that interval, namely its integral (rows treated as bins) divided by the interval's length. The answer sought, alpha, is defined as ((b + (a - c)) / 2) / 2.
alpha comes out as 0.747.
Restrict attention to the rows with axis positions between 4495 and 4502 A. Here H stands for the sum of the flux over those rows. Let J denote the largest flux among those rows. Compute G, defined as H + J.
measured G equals 180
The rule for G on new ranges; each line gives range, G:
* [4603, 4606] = 92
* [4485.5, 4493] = 200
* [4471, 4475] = 103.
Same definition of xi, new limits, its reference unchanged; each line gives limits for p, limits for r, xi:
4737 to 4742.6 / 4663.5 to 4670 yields -0.14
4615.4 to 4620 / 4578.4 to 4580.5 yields -0.03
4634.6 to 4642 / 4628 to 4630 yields -0.23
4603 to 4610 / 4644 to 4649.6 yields -0.26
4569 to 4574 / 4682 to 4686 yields 0.01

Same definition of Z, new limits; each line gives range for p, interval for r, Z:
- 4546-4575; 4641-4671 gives 45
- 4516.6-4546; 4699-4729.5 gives 37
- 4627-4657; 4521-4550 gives 83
